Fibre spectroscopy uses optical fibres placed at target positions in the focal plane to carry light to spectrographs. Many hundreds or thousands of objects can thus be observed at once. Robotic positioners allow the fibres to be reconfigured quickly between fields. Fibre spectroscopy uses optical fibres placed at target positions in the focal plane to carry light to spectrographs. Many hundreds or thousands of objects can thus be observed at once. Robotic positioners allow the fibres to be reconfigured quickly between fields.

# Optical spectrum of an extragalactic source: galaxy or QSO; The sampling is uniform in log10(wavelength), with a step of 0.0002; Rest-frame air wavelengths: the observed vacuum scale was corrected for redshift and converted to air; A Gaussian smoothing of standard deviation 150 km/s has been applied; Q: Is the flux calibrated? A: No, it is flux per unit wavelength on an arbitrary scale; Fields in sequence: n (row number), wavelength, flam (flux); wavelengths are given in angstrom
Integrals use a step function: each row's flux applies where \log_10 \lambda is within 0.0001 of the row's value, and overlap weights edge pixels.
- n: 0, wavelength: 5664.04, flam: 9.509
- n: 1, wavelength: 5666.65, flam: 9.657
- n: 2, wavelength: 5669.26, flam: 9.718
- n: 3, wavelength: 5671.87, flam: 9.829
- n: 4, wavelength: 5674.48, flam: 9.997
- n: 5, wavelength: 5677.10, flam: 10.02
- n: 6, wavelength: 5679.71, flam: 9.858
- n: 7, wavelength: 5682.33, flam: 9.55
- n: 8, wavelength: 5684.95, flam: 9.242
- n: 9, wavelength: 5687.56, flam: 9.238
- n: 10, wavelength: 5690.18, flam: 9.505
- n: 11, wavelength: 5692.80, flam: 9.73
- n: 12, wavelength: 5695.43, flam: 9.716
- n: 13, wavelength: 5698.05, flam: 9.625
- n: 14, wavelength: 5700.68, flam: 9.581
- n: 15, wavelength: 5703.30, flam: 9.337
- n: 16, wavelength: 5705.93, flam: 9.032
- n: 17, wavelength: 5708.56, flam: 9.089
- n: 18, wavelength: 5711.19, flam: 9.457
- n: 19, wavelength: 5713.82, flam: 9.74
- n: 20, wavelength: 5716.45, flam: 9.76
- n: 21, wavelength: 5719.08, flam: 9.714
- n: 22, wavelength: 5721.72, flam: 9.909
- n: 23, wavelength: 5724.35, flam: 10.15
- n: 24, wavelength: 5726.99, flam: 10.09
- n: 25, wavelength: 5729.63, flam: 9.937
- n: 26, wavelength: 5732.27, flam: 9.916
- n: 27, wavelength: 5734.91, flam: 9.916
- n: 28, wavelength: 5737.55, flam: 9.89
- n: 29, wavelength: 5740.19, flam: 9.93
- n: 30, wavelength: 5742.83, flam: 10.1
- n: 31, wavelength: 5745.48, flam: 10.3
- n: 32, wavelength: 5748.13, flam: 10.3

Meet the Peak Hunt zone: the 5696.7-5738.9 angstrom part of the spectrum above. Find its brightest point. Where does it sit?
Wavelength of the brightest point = 5724.35 angstrom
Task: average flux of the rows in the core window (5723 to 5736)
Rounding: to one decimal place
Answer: 10.0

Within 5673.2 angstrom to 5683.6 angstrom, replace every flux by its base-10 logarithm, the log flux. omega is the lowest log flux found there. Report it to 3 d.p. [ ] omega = 0.980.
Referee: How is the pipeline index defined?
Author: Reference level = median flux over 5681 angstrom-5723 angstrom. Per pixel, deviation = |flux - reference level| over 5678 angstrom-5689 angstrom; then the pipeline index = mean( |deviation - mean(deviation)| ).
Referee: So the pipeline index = 0.112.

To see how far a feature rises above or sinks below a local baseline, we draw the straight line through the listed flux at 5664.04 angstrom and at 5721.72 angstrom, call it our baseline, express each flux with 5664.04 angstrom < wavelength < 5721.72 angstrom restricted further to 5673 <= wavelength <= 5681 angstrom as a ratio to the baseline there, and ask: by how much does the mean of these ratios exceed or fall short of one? 0.04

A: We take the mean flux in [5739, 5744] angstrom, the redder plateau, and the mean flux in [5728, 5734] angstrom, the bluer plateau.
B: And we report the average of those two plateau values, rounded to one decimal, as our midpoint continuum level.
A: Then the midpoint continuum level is 10.0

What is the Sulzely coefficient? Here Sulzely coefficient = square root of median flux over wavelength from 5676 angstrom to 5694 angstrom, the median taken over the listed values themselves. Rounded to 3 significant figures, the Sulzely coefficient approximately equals 3.09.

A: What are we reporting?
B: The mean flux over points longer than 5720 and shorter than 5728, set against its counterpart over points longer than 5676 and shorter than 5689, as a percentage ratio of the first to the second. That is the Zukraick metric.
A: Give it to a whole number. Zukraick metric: 105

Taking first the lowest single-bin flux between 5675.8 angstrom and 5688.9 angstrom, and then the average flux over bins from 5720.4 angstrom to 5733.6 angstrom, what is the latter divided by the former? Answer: 1.08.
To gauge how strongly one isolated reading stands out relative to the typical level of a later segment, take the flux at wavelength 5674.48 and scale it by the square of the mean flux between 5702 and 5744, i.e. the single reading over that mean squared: 0.105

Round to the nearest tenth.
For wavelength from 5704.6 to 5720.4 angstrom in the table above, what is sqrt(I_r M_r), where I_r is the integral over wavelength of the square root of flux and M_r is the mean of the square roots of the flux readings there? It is 12.2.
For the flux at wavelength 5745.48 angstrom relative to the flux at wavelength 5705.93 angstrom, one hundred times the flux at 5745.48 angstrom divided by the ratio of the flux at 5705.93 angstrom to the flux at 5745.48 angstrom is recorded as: 1175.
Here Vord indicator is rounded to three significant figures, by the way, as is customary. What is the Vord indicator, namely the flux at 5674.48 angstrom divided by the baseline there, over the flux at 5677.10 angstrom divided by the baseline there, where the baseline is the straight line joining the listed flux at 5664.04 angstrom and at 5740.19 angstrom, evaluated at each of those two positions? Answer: 0.999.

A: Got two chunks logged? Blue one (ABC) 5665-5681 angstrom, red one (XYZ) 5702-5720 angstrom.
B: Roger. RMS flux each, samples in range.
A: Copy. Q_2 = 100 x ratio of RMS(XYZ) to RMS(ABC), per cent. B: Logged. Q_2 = 96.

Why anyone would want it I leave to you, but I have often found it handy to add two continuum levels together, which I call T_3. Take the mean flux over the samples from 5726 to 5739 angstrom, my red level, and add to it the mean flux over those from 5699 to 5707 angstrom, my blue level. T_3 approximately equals 19.3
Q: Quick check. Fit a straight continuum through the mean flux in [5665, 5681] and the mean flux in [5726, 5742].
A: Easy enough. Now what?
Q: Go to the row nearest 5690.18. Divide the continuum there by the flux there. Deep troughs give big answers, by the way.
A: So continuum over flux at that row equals 1.04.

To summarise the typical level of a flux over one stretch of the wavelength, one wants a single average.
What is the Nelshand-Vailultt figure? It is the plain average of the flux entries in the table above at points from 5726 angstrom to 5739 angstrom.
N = 9.9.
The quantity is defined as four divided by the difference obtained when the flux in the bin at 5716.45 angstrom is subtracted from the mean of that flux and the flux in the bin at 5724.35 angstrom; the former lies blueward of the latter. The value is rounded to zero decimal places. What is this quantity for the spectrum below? 21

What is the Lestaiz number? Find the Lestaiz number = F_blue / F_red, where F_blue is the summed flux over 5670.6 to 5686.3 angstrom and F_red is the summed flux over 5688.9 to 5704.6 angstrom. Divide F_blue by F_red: 1.02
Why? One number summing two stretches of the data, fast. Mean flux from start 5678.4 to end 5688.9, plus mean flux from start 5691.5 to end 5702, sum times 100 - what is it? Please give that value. 1914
